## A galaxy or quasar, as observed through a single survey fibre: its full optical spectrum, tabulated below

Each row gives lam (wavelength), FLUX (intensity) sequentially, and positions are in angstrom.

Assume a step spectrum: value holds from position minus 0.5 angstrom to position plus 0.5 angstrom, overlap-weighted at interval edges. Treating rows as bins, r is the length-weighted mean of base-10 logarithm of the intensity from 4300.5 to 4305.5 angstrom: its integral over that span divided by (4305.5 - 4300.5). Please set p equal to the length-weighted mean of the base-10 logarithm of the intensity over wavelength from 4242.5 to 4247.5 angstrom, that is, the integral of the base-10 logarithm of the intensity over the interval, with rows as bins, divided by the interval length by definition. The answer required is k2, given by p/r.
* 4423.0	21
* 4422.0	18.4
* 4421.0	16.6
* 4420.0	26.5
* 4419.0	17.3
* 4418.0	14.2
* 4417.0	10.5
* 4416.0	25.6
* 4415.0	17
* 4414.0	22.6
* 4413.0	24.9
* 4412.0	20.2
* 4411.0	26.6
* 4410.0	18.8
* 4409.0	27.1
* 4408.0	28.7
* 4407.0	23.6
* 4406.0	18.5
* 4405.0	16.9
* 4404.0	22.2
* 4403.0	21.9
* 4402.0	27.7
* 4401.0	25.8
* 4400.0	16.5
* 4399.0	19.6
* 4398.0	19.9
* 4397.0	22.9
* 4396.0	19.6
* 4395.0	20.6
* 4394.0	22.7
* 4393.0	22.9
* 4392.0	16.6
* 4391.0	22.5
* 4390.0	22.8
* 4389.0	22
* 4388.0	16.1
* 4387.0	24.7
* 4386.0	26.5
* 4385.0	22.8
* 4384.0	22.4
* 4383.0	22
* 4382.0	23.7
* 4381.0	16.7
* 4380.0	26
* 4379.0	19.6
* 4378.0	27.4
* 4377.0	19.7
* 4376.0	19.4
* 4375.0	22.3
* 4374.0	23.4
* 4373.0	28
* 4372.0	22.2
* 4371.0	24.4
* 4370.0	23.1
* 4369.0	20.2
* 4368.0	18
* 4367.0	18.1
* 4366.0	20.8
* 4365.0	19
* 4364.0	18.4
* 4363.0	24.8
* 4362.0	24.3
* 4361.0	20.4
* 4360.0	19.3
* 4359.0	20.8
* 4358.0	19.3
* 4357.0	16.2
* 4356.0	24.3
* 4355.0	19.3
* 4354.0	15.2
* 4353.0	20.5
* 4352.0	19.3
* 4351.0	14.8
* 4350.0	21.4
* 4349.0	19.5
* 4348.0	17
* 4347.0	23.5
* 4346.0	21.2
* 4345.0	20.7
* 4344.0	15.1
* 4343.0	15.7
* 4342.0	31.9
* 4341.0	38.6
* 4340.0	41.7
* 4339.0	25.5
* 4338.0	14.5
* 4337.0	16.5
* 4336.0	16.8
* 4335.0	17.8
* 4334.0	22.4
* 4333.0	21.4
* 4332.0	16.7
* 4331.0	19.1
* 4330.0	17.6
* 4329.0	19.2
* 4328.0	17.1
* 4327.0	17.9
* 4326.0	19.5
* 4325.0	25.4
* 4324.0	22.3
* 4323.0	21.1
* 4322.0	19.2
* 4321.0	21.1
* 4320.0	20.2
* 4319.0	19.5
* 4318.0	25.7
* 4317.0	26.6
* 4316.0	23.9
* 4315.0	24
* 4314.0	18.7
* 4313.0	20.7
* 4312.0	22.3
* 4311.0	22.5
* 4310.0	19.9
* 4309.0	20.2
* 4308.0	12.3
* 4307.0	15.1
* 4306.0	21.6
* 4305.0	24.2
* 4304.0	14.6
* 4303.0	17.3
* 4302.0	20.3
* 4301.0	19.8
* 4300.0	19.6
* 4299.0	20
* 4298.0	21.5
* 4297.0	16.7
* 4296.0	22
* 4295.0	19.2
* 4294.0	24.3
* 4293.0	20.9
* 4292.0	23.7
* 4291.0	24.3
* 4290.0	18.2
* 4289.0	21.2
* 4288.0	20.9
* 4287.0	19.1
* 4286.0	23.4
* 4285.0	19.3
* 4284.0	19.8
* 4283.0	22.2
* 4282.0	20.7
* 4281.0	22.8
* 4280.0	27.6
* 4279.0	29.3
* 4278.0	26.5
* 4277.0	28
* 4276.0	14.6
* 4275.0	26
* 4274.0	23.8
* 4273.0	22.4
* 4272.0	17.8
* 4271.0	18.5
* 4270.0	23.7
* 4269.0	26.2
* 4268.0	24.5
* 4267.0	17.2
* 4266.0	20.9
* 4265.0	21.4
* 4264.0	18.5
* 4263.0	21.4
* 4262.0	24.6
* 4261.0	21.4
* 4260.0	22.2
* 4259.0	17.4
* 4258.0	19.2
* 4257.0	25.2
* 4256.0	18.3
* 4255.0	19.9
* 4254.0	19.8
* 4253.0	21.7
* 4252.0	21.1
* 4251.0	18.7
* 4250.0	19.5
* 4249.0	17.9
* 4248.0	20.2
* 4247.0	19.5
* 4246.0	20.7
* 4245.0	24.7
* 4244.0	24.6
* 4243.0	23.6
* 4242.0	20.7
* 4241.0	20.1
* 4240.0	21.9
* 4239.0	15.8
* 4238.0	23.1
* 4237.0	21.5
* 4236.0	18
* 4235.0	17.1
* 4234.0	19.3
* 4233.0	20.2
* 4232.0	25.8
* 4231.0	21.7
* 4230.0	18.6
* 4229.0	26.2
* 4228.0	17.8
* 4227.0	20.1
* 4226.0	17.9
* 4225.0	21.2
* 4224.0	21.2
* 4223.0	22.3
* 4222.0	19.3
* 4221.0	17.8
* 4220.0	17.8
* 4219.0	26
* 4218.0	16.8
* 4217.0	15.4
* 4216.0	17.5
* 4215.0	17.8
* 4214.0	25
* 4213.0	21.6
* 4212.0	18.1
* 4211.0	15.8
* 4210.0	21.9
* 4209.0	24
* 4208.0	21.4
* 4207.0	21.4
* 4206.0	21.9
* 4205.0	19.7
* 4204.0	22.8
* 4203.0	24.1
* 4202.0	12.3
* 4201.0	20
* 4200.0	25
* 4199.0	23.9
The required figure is 1.06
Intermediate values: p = 1.35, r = 1.28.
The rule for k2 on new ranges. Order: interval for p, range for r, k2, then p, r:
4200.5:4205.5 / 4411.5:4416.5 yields 0.96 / 1.29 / 1.34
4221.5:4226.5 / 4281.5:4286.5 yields 0.99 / 1.31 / 1.32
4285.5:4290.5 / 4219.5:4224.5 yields 1.01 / 1.31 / 1.29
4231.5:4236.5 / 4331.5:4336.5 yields 1.02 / 1.30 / 1.28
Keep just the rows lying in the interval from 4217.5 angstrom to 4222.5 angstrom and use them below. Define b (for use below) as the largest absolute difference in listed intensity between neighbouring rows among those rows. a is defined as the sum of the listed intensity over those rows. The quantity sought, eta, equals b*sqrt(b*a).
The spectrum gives 276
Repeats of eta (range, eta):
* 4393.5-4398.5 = 62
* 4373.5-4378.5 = 226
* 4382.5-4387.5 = 77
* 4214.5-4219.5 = 270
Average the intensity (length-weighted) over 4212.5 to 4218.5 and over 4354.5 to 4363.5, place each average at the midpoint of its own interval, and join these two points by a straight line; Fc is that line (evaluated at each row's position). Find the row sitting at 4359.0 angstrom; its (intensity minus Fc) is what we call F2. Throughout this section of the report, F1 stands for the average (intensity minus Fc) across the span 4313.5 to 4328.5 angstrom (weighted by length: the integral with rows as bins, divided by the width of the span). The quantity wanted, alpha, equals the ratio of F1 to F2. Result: -6.2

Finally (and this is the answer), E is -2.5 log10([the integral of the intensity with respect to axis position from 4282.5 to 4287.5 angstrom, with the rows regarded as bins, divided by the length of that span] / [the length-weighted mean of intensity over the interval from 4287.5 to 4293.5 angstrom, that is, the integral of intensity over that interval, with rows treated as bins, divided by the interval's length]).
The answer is 0.04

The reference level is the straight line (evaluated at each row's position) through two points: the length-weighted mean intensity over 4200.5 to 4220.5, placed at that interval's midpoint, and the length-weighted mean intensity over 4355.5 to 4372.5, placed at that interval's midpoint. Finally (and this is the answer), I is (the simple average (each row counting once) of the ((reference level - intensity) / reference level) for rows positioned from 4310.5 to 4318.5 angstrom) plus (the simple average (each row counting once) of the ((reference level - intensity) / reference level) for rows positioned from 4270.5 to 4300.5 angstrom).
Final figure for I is -0.19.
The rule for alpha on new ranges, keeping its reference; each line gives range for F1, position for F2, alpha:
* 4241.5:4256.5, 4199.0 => 0.2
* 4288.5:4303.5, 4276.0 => -0.1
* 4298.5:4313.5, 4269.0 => -0.1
